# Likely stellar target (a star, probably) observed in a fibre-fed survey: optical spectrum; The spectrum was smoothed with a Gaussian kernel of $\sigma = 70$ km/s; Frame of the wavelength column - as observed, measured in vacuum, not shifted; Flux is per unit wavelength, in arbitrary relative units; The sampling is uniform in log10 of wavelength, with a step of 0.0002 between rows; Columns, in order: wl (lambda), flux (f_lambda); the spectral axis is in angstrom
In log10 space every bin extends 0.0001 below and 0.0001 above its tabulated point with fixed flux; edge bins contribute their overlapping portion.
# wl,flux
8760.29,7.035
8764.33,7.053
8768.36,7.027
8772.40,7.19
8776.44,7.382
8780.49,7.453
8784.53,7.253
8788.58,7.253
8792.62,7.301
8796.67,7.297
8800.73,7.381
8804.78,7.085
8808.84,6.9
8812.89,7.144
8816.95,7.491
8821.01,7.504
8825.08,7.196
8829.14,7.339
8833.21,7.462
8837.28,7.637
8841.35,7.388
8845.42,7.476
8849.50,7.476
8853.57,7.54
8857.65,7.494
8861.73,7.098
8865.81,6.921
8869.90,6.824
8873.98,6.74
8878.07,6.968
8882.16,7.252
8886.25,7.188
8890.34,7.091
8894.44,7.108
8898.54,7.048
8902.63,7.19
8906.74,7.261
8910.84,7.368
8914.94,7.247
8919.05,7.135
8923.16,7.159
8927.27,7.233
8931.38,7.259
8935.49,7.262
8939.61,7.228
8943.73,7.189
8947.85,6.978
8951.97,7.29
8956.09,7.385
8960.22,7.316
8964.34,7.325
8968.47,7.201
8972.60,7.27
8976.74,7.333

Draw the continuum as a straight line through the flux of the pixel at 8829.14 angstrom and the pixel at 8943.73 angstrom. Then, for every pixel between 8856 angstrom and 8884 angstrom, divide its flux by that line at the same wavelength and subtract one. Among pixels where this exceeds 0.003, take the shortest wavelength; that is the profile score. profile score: 8857.65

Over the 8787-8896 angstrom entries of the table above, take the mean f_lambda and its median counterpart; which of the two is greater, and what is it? 7.25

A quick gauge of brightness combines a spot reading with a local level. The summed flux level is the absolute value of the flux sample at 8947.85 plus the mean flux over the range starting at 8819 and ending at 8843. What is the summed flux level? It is 14.4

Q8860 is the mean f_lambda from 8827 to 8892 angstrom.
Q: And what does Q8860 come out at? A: 7.24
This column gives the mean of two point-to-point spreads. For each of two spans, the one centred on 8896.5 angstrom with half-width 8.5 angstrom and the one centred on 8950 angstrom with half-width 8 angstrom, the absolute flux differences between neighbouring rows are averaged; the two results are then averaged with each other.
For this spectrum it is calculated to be 0.14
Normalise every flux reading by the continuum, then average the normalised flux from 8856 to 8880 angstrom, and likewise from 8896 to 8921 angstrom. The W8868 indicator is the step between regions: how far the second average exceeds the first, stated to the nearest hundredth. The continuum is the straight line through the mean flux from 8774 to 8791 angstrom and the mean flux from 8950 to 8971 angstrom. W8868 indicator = 0.03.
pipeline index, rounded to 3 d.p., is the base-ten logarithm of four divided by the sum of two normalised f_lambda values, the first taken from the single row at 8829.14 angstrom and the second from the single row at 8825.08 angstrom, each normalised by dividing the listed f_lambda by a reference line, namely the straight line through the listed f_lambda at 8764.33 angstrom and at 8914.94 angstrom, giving 0.293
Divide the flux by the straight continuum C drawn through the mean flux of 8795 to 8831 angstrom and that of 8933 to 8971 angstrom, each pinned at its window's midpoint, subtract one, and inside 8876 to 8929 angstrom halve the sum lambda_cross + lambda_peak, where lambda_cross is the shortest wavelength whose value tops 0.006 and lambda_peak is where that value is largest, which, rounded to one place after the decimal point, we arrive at 8910.8 angstrom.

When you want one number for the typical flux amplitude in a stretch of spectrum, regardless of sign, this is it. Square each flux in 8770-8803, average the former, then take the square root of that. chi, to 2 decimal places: 7.31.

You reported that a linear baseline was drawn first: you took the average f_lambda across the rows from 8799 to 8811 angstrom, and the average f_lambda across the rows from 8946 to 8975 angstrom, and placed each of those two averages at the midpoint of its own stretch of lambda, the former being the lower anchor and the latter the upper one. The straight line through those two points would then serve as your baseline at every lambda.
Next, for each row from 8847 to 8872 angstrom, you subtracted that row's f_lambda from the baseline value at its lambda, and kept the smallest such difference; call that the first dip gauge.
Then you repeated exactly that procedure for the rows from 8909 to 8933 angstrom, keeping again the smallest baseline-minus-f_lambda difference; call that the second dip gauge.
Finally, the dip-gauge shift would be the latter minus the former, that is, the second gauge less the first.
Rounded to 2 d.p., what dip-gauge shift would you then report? 0.22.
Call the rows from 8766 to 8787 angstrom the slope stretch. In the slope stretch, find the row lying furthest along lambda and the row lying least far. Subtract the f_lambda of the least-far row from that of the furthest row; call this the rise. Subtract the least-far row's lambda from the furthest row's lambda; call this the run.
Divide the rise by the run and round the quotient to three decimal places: 0.014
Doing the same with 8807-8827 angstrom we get 0.018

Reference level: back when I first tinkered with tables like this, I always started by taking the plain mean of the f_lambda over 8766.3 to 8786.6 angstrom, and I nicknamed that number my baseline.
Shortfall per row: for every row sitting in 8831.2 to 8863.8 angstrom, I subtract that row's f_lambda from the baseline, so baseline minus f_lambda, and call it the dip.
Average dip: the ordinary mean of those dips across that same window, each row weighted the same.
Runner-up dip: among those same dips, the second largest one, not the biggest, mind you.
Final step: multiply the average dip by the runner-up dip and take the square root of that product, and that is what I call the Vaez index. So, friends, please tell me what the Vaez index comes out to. 0.15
